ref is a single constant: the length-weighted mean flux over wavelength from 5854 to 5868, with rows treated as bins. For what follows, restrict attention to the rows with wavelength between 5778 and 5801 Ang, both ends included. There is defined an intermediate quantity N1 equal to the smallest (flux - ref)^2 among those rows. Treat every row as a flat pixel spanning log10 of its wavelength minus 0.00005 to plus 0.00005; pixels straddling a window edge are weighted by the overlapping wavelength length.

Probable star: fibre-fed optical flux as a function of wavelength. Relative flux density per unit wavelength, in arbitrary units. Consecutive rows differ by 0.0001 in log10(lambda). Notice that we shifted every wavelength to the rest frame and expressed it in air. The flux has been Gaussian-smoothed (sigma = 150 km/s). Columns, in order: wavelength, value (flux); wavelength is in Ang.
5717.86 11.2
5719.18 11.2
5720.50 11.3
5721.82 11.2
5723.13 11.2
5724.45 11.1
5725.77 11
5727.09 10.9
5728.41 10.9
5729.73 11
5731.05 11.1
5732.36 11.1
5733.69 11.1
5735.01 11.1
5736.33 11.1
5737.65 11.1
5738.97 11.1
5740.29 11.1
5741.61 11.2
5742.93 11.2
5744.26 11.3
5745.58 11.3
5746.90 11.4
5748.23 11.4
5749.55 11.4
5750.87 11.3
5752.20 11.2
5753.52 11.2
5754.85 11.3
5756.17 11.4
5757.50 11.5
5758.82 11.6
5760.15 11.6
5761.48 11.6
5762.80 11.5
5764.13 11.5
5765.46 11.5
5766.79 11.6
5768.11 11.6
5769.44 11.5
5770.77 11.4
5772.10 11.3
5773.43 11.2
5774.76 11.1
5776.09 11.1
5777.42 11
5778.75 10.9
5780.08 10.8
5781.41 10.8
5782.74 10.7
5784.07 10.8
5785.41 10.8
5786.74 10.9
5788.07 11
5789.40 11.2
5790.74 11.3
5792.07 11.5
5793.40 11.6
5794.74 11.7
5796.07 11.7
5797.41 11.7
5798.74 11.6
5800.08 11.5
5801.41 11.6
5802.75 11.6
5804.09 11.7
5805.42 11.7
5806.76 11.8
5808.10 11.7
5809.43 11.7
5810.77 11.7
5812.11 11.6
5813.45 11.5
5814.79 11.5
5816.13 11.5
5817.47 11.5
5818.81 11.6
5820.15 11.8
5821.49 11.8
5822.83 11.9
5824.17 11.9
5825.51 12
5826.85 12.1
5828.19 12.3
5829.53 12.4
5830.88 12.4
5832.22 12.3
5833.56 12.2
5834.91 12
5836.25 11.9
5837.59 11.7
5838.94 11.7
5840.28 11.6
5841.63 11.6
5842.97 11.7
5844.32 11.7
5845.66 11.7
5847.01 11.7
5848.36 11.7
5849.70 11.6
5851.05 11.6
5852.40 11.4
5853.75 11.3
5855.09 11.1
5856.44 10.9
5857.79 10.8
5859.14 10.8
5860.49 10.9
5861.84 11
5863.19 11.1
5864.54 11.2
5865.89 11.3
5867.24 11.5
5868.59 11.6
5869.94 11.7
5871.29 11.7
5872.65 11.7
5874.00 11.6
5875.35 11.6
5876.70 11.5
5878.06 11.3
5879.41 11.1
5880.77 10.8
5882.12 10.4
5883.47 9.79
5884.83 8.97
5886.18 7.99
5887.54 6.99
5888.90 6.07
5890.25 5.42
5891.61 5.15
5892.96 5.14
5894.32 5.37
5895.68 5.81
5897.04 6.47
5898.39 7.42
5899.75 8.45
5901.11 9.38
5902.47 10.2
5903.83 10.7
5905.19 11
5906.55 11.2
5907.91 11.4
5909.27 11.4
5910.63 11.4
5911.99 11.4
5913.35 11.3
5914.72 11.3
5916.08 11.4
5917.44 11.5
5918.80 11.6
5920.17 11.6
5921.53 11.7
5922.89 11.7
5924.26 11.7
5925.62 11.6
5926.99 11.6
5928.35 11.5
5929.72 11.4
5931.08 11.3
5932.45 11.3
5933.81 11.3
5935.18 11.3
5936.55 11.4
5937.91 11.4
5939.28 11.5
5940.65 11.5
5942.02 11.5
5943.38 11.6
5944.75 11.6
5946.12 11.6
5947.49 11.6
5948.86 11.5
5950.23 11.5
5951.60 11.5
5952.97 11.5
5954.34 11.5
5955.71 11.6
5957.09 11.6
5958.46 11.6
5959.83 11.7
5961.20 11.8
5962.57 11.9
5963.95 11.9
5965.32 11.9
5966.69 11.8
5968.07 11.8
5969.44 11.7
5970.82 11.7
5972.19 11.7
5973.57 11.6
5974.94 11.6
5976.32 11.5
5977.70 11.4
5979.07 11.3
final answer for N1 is 0.01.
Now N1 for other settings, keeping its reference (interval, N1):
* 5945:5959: 0.18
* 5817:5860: 0.00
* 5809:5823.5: 0.18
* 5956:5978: 0.11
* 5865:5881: 0.00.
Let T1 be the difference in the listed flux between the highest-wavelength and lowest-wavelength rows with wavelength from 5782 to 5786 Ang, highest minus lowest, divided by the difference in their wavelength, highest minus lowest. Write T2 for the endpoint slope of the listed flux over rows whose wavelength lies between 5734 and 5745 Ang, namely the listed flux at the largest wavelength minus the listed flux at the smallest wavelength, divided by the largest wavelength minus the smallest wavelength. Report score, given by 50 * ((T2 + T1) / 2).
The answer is 1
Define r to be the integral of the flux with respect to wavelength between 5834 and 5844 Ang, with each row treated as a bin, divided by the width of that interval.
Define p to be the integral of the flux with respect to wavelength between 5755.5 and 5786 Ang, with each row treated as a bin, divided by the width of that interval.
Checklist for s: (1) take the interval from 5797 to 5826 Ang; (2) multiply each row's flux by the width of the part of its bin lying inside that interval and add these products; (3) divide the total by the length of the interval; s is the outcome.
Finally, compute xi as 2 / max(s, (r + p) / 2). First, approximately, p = 11.3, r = 11.7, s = 11.7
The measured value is 0.171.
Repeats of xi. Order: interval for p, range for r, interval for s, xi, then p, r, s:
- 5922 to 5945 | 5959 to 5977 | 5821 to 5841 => 0.166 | 11.5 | 11.7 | 12.0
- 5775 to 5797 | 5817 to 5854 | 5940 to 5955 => 0.173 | 11.1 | 11.8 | 11.5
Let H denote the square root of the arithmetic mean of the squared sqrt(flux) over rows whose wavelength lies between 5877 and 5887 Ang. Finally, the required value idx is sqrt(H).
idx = 1.78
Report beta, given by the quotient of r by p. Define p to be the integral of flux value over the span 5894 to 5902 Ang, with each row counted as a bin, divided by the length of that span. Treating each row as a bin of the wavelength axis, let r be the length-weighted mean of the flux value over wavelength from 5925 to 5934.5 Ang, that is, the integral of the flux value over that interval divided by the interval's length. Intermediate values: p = 7.31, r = 11.4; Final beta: 1.56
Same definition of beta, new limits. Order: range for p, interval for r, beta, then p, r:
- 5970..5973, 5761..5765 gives 0.99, 11.68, 11.5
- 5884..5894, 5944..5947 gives 1.77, 6.54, 11.6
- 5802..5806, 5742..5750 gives 0.97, 11.66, 11.3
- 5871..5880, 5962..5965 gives 1.03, 11.49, 11.9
